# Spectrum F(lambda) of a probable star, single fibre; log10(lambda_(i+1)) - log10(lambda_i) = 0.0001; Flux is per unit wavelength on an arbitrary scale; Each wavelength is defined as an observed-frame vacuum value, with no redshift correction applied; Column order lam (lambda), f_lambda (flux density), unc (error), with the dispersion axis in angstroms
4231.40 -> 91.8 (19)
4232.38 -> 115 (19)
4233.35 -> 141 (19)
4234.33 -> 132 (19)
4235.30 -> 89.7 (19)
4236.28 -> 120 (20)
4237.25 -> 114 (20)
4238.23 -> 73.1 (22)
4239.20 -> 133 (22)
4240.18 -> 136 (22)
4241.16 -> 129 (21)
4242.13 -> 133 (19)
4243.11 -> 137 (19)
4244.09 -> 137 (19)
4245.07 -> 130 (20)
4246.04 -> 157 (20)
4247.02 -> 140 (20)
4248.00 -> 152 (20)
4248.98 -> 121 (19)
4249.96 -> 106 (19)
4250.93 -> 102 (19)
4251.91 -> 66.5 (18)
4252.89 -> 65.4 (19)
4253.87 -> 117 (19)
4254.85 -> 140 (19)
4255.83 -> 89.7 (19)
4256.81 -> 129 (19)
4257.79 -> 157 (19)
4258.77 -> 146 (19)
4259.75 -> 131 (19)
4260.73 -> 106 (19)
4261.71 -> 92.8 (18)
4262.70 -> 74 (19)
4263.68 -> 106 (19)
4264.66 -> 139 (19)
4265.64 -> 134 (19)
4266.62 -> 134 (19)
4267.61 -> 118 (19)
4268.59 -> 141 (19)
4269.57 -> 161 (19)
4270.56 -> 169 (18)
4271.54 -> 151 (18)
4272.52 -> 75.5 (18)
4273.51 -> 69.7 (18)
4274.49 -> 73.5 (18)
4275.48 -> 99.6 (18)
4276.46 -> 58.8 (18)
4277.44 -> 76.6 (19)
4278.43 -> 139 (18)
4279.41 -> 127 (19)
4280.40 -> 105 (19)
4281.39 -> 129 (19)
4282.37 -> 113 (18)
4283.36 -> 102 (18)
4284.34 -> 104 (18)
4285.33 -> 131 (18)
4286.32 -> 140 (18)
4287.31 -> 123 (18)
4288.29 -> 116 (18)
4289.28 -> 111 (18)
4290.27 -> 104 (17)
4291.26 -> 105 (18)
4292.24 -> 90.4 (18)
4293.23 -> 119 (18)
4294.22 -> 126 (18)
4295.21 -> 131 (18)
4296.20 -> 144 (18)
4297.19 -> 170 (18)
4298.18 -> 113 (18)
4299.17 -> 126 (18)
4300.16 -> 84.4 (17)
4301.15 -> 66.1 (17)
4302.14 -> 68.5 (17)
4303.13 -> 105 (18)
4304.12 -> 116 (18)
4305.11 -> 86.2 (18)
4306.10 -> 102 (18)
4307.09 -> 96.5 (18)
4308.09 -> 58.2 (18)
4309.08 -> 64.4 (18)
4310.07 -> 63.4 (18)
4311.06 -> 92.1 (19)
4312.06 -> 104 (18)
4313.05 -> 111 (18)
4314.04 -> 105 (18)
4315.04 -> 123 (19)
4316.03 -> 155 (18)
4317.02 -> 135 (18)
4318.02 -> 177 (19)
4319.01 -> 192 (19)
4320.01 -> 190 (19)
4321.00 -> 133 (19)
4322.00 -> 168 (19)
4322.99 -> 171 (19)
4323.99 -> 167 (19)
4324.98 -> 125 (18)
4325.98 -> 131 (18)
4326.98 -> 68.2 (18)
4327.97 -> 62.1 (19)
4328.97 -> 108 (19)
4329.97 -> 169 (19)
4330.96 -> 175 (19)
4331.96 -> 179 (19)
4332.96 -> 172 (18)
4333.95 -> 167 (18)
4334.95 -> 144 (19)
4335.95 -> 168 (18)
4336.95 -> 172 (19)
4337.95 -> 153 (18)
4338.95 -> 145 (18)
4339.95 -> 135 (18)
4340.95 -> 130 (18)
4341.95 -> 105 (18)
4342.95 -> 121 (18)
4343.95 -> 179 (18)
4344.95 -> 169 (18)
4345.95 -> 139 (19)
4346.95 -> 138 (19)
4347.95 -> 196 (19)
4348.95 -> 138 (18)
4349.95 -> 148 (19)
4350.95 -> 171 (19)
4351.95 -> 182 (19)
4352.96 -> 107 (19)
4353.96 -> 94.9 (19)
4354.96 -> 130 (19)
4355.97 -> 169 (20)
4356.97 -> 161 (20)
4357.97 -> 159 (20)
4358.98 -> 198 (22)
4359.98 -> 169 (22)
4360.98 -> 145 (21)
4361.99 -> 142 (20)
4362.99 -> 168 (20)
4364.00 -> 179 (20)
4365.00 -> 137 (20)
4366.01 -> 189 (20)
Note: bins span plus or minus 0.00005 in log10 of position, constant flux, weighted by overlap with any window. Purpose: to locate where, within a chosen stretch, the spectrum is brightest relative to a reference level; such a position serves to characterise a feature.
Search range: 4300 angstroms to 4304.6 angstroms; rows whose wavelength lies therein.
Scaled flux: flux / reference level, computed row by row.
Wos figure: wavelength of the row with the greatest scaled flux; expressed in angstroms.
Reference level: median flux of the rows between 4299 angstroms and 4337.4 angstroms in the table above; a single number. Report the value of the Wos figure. 4304.12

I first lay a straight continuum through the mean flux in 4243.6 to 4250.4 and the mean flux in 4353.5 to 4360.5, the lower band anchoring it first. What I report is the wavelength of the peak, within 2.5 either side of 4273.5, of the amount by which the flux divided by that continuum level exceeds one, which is 4271.54 angstroms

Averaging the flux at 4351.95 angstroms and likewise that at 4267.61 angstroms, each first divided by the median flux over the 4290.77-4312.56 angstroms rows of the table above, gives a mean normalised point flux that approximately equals 1.46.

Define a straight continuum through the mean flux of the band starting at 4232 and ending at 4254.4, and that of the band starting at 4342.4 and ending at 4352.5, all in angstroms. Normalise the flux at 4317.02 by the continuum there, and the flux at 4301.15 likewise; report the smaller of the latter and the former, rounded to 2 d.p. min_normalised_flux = 0.47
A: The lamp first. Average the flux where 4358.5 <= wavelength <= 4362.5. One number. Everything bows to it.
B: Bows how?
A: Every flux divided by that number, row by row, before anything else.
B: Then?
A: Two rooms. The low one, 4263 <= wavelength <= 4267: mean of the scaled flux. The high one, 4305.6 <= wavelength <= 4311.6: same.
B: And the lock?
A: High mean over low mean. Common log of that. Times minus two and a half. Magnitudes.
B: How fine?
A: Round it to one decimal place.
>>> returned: 0.5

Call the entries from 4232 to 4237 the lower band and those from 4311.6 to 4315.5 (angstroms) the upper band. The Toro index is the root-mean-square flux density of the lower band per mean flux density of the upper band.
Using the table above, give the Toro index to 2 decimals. 1.09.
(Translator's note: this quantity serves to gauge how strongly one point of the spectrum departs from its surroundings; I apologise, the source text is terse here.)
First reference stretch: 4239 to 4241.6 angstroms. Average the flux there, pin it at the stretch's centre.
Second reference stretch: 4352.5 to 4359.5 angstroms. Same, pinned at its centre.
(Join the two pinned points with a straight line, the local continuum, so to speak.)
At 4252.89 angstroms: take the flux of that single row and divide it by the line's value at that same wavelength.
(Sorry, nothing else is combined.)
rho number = 0.5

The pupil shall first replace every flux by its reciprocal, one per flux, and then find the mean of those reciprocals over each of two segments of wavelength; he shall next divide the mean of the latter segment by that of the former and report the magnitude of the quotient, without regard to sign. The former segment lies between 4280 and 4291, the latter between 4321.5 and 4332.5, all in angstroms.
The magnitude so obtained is 0.95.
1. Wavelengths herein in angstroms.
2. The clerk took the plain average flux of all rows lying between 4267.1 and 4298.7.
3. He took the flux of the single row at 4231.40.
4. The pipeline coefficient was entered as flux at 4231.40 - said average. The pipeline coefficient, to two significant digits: -25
